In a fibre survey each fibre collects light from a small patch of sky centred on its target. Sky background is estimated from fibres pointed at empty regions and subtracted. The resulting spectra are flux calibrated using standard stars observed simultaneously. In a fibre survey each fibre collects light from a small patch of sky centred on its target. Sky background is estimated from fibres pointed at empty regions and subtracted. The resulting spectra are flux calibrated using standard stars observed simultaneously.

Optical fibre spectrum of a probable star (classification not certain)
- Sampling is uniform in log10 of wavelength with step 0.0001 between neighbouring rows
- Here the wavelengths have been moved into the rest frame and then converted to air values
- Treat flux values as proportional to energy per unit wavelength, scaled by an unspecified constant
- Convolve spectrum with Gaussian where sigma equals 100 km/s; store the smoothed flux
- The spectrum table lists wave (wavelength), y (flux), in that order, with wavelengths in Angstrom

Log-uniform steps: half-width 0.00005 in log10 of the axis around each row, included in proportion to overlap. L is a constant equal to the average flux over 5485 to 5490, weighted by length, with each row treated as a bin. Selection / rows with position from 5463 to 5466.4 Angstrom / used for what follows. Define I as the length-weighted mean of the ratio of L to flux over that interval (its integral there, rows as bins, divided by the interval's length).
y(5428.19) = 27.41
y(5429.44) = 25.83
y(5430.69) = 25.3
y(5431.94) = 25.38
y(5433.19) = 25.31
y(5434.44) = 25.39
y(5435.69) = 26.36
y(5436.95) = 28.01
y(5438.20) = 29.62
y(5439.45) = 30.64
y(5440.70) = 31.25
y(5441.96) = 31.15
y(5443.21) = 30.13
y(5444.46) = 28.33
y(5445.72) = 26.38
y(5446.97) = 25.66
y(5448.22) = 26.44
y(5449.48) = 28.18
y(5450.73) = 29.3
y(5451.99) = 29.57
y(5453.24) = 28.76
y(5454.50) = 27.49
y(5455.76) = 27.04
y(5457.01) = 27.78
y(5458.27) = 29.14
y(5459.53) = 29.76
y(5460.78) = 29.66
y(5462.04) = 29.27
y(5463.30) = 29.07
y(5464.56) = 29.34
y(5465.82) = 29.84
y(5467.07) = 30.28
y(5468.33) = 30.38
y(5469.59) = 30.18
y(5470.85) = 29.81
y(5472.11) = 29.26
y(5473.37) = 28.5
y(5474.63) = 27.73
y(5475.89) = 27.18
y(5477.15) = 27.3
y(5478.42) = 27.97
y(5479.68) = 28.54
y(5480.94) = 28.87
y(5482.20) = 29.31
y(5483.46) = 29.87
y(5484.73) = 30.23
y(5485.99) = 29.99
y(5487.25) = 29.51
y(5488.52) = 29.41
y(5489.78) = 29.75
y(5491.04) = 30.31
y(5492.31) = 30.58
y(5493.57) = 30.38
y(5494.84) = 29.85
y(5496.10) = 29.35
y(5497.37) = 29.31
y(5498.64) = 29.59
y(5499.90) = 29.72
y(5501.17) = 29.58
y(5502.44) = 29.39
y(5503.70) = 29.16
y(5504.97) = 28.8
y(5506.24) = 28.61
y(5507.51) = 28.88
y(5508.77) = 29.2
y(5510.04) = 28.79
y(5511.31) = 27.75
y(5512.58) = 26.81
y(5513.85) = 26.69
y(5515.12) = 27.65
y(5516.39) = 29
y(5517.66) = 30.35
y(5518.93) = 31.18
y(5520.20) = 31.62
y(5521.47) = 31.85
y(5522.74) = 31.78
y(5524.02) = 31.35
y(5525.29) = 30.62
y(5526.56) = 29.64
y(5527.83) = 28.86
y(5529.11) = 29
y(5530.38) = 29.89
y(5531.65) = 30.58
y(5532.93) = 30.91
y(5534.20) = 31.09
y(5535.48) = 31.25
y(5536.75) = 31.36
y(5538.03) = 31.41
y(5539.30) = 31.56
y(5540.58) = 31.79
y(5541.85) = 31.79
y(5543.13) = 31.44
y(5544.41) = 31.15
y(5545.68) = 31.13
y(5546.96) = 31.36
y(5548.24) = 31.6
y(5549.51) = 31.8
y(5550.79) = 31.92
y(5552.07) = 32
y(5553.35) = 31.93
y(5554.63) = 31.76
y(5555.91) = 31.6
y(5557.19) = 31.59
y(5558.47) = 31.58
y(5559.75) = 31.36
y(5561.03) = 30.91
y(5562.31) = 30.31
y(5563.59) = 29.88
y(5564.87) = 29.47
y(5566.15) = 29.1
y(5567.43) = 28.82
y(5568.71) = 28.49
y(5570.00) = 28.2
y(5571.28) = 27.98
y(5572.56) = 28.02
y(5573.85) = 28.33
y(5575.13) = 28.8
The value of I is 1.01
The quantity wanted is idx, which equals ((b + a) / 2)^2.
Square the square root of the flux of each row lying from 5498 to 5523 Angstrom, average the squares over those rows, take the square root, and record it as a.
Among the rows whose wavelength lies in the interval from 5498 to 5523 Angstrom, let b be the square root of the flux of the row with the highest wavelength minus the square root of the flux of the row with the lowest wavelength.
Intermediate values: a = 5.41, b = 0.20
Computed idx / 7.9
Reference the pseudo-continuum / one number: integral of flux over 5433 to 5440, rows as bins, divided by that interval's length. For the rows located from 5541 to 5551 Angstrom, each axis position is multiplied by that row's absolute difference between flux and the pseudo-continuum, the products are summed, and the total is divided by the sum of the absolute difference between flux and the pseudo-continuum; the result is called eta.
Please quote 5546.4 Angstrom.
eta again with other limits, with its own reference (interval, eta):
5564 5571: 5566.7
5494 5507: 5499.9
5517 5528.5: 5522.2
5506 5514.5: 5509.6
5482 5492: 5486.7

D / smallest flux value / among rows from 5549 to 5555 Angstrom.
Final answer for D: 31.76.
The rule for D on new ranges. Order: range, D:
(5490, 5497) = 29.35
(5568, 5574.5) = 27.98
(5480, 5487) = 28.87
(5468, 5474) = 28.5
